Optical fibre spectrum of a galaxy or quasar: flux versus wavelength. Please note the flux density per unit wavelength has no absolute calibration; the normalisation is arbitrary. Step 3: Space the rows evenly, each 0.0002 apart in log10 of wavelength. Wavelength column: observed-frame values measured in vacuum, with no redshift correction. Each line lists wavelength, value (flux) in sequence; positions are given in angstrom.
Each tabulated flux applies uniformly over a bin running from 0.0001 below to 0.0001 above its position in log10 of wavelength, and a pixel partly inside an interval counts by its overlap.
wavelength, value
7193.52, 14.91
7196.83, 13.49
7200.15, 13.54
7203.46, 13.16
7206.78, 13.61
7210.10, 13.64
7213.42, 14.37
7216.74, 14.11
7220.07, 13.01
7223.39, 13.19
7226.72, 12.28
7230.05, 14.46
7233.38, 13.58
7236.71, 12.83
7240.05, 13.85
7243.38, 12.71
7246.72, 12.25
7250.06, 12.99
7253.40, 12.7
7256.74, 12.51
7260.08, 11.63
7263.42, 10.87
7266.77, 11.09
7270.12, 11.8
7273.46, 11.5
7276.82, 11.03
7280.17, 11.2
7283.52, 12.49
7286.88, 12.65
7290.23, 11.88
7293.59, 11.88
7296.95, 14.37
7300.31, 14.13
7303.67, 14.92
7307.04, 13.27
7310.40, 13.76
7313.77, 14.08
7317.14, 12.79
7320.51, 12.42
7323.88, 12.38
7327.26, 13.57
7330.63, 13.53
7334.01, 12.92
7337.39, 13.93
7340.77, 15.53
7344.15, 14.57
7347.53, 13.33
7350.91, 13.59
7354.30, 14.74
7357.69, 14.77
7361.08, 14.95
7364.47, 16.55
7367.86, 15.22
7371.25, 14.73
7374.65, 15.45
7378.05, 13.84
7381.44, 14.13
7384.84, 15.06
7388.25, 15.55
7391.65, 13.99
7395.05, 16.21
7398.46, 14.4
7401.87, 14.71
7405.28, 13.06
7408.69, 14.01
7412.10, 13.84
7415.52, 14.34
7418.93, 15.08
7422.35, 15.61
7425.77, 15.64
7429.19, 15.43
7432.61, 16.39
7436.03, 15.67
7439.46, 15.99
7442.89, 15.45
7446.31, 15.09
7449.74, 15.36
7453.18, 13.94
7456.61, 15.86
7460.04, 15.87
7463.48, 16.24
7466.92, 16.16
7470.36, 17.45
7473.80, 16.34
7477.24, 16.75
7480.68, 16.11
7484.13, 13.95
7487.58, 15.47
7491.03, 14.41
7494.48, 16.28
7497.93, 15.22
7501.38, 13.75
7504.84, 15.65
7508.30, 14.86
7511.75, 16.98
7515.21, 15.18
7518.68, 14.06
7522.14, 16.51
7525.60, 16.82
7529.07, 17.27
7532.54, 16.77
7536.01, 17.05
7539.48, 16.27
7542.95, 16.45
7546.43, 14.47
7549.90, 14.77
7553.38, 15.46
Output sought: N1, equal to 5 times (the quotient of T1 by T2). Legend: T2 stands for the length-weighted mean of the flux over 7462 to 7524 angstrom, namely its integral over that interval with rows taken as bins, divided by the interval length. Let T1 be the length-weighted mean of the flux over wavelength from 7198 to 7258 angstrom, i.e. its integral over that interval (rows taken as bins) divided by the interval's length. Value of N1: 4.2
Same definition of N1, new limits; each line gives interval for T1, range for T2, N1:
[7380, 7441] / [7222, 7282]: 6.1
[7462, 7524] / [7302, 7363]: 5.6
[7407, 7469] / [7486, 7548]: 4.9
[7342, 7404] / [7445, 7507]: 4.7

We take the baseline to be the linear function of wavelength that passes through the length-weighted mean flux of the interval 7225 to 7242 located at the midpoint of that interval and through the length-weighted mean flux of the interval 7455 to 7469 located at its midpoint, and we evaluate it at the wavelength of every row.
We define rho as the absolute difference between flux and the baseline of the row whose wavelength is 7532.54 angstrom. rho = 0.1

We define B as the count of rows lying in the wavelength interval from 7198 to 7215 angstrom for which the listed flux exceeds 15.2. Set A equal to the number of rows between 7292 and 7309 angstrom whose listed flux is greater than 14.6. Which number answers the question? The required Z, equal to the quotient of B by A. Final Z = 0.00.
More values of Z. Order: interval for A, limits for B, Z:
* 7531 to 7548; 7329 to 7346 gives 0.25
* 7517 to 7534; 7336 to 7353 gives 0.25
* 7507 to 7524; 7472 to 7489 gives 1.00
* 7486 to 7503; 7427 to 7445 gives 1.67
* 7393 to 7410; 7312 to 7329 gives 0.00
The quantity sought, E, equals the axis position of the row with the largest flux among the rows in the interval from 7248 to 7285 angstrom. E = 7250.06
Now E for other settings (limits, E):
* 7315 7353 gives 7340.77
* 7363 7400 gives 7364.47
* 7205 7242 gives 7230.05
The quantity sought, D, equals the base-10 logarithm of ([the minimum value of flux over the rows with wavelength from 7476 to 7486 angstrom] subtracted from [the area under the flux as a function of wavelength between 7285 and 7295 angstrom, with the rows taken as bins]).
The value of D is 2.03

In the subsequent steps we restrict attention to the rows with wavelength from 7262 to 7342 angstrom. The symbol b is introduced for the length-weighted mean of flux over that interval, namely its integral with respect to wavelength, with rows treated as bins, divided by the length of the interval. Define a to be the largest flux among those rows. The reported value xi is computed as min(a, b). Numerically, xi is 12.8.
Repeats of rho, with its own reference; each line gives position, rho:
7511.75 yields 0.3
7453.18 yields 2.0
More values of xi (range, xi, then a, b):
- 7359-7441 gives 15.0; 16.55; 15.0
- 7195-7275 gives 12.9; 14.46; 12.9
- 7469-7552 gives 15.8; 17.45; 15.8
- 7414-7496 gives 15.6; 17.45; 15.6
